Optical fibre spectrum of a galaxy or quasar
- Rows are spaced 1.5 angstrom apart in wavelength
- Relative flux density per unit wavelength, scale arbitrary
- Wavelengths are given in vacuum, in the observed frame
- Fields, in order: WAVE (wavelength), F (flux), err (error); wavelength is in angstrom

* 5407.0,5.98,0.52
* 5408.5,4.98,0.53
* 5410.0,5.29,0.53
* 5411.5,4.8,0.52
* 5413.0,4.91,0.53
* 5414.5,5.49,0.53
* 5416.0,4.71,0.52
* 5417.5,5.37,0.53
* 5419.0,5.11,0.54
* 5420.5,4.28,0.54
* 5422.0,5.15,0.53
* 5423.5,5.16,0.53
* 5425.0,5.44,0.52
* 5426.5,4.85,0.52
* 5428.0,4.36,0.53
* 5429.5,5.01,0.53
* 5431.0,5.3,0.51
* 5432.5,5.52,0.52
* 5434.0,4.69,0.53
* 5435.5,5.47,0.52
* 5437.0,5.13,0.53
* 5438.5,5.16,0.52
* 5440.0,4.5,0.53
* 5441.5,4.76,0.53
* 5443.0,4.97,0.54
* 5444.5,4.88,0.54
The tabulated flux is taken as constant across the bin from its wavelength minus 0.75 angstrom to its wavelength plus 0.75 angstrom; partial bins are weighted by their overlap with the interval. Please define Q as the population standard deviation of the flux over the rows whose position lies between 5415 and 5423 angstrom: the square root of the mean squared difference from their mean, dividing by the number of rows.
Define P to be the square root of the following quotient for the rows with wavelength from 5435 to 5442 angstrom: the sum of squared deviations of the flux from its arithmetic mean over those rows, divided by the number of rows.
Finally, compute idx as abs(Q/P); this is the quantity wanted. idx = 1.1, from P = 0.34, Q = 0.39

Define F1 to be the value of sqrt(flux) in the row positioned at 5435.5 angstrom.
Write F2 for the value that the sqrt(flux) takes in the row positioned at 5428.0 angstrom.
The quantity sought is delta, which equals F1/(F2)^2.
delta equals 0.536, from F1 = 2.34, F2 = 2.09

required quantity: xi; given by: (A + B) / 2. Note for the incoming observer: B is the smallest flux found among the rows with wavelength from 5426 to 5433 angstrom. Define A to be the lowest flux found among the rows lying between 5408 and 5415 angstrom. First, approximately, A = 4.8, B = 4.36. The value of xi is 4.58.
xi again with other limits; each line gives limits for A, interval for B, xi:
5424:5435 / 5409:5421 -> 4.32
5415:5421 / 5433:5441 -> 4.39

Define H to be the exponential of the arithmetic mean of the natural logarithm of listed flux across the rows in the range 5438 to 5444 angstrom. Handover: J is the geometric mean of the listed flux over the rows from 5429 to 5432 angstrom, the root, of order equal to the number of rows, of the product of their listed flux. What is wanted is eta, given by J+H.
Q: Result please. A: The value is 10.0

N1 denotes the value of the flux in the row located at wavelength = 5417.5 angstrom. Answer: 5.37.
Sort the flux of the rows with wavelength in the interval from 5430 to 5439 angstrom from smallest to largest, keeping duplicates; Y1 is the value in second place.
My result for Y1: 5.13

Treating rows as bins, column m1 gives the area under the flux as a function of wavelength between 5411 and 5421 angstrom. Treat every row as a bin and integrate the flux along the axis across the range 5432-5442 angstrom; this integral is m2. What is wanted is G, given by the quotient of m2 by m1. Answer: 1.01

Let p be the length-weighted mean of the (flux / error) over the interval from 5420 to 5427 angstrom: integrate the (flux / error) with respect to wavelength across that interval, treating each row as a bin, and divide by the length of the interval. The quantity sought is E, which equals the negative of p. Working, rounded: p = 9.49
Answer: -9.5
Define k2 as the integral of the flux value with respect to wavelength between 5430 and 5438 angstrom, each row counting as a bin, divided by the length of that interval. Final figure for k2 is 5.21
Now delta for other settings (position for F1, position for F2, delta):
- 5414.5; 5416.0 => 0.497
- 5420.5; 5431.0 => 0.390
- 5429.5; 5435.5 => 0.409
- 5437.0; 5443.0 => 0.456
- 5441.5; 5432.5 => 0.395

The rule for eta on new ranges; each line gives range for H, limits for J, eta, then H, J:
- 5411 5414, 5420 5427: 9.8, 4.85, 4.96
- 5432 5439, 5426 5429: 9.8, 5.19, 4.60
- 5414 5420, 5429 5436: 10.3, 5.16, 5.19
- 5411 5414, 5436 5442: 9.7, 4.85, 4.88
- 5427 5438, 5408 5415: 10.1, 5.05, 5.09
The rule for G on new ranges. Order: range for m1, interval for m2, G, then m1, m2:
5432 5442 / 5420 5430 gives 0.98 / 50.3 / 49.1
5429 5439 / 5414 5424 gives 0.97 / 51.9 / 50.2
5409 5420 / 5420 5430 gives 0.88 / 55.8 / 49.1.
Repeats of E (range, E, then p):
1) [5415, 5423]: -9.3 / 9.31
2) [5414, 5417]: -9.7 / 9.69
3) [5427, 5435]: -9.5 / 9.53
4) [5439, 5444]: -9.0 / 8.95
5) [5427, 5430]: -8.8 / 8.83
